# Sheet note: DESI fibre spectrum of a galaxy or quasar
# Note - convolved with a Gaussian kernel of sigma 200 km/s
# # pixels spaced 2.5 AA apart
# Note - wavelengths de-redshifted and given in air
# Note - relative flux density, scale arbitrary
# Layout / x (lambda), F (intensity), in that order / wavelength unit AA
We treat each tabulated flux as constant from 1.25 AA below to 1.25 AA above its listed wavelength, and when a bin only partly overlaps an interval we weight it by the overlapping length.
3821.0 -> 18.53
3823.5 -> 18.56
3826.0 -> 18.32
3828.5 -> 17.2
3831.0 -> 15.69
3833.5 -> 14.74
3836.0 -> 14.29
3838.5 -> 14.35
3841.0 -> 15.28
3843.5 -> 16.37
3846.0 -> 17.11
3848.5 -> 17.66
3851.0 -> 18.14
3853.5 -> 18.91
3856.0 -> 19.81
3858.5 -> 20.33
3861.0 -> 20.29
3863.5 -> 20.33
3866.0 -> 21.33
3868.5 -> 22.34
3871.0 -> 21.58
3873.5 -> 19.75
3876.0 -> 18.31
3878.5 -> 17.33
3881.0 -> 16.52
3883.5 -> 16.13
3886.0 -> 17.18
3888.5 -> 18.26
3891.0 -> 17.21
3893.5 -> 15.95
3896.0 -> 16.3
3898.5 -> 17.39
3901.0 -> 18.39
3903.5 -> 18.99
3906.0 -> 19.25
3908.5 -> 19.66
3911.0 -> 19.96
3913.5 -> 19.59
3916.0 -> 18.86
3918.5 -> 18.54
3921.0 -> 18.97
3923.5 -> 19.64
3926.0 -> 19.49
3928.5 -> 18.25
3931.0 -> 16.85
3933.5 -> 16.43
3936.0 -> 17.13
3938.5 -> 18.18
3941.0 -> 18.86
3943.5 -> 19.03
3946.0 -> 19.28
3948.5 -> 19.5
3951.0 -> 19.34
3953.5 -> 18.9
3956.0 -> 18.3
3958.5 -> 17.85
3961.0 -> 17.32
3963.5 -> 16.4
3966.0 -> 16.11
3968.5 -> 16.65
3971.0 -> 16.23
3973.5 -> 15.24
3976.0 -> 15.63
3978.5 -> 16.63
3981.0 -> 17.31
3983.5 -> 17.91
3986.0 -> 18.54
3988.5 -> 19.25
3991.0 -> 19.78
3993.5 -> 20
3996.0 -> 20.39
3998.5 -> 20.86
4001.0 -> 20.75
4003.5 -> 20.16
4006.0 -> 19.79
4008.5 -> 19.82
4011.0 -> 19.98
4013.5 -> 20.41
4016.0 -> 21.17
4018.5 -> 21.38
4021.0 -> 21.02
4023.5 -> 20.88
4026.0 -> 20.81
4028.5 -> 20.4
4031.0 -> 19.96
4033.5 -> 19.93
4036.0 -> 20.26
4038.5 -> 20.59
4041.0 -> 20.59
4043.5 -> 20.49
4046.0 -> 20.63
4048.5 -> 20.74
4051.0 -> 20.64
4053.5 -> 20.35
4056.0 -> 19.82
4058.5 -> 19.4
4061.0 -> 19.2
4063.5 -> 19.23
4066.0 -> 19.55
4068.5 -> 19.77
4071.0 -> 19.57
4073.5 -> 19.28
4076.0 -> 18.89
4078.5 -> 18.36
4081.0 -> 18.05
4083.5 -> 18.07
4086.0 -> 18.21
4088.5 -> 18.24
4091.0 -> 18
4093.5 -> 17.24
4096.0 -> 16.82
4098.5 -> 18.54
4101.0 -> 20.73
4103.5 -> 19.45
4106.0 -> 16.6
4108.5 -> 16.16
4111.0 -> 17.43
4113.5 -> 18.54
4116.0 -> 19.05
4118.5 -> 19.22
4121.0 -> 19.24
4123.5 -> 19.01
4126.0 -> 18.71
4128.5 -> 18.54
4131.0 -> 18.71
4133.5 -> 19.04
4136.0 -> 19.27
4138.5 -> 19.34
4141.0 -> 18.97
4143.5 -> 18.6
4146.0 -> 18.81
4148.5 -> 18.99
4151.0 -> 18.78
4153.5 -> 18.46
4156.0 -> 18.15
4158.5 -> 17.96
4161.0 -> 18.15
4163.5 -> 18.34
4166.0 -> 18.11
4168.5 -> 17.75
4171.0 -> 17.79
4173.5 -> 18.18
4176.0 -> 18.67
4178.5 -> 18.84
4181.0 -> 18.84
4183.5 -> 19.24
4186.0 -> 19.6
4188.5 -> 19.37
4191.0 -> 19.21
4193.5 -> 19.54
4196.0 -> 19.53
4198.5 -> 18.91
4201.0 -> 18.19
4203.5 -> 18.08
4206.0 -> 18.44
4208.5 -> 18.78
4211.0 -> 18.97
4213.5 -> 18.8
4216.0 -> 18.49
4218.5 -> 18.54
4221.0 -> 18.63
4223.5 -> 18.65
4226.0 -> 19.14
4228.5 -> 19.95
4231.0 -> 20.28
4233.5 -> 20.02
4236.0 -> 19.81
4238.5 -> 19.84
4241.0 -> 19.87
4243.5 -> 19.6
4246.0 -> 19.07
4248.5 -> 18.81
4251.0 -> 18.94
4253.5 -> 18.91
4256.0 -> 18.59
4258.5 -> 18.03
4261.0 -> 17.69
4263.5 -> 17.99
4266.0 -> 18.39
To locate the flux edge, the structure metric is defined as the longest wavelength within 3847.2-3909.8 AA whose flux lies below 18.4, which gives 3901.0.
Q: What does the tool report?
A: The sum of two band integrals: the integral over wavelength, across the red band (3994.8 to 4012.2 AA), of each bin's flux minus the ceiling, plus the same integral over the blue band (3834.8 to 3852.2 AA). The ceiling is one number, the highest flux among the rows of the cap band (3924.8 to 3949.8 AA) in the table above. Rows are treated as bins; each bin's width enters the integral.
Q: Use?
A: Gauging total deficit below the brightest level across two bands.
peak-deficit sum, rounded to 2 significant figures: -45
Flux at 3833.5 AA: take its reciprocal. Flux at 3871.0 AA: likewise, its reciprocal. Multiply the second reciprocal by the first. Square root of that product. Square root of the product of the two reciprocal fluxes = 0.0561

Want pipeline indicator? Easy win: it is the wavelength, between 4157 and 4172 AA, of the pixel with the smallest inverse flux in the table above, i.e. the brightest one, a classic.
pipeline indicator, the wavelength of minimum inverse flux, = 4163.5 AA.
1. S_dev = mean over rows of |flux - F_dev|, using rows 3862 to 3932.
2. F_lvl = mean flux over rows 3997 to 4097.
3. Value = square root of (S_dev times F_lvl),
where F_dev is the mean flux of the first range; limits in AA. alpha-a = 5.12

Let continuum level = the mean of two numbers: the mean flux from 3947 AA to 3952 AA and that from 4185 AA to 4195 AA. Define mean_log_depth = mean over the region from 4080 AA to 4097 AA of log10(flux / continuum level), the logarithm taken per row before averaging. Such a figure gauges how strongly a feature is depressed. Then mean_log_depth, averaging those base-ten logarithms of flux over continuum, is -0.038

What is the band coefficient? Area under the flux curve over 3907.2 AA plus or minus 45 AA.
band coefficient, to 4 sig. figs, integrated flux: 1675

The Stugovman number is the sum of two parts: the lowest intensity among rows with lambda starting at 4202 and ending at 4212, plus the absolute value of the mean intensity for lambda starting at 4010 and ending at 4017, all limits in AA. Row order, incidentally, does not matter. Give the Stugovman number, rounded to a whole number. 39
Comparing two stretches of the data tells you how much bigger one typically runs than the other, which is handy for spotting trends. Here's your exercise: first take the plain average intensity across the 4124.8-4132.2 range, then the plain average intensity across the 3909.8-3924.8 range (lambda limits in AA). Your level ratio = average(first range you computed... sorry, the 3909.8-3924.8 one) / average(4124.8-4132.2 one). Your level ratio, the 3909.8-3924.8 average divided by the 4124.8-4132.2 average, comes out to 1.03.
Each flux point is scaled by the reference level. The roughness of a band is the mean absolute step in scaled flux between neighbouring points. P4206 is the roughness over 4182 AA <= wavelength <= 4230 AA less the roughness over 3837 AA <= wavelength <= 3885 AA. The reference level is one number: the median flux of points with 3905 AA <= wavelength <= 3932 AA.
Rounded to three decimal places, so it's -0.026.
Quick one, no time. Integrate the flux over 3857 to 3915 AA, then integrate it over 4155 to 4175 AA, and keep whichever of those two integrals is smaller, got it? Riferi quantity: 361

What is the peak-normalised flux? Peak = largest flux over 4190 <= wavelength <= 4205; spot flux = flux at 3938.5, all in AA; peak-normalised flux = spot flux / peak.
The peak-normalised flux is 0.93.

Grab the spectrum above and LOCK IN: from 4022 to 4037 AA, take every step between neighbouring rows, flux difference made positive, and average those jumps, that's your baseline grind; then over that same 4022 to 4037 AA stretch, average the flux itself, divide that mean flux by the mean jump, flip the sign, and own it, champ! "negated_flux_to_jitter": -80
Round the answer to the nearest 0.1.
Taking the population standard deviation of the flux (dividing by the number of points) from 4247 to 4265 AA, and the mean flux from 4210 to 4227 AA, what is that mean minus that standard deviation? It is 18.3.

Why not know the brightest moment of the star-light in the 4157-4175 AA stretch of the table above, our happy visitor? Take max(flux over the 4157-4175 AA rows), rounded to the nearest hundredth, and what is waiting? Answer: 18.34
